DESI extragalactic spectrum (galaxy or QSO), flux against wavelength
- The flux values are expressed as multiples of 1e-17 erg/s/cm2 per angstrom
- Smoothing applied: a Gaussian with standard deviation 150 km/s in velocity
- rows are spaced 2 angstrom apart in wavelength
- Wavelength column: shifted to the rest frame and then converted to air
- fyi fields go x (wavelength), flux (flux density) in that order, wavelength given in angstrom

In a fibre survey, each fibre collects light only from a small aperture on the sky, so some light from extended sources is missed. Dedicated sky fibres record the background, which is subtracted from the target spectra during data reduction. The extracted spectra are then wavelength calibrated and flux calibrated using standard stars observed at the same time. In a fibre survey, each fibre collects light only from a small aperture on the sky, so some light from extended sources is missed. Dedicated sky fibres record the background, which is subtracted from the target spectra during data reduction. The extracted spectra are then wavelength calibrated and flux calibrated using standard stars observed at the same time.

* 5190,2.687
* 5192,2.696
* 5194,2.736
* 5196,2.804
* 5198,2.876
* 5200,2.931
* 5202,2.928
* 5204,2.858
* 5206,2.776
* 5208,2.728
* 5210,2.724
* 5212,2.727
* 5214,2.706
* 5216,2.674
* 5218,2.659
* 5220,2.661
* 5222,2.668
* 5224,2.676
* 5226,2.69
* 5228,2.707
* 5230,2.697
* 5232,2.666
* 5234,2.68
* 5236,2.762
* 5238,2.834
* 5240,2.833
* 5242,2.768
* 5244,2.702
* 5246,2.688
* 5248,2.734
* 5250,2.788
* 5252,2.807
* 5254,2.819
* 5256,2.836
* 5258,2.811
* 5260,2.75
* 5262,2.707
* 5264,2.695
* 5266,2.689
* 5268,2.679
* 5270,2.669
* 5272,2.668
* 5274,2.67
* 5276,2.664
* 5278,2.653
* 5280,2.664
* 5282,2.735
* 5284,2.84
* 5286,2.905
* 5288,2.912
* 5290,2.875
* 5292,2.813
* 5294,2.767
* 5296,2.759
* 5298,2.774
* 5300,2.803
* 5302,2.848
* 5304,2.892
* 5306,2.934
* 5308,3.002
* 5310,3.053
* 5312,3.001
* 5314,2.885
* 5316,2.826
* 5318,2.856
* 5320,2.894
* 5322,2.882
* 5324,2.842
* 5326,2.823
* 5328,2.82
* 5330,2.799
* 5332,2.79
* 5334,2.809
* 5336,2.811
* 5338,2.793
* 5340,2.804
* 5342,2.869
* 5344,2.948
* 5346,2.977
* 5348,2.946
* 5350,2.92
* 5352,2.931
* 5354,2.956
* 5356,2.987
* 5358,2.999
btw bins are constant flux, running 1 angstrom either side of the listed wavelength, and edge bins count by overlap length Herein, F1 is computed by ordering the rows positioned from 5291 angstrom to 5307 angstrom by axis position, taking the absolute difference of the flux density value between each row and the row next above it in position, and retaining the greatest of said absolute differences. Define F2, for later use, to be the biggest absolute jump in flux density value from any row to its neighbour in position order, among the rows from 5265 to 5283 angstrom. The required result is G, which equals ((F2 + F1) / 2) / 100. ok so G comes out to 0.0006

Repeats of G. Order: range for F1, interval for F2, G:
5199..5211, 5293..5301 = 0.0006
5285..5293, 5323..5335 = 0.0004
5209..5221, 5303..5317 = 0.0007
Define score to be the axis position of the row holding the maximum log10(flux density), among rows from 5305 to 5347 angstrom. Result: 5310 angstrom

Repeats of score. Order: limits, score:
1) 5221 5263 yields 5256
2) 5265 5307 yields 5306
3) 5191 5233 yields 5200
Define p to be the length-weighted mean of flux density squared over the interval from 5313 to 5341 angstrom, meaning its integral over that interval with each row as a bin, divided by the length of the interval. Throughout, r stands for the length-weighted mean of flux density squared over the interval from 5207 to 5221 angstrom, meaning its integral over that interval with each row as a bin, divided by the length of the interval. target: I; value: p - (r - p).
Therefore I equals 8.8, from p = 8.02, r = 7.27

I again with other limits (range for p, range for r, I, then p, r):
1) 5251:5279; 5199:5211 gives 6.9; 7.42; 7.98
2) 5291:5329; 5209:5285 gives 9.0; 8.23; 7.41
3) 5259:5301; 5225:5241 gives 7.6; 7.55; 7.48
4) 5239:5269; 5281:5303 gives 7.2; 7.59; 7.96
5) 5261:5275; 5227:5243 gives 6.9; 7.20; 7.53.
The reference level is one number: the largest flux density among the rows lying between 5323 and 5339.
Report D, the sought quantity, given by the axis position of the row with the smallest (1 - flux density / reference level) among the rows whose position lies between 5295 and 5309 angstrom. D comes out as 5308 angstrom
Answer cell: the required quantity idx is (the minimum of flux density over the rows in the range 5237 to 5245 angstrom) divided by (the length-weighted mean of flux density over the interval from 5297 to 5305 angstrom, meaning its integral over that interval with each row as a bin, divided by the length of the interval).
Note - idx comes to 0.96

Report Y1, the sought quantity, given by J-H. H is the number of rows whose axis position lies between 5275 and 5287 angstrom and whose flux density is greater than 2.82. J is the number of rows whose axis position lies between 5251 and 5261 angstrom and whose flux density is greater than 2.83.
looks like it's -1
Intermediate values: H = 2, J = 1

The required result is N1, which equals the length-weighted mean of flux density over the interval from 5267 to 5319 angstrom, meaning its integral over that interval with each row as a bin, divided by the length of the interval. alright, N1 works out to 2.81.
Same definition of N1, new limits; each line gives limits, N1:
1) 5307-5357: 2.89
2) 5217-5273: 2.73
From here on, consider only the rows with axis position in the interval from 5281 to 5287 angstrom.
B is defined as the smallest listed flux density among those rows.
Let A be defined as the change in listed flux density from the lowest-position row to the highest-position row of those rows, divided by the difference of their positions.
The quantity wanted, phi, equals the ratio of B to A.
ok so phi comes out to 64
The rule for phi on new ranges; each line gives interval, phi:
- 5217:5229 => 554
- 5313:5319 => -390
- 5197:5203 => 221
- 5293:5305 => 221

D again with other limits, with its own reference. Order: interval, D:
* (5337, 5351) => 5346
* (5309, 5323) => 5310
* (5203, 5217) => 5204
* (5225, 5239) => 5238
